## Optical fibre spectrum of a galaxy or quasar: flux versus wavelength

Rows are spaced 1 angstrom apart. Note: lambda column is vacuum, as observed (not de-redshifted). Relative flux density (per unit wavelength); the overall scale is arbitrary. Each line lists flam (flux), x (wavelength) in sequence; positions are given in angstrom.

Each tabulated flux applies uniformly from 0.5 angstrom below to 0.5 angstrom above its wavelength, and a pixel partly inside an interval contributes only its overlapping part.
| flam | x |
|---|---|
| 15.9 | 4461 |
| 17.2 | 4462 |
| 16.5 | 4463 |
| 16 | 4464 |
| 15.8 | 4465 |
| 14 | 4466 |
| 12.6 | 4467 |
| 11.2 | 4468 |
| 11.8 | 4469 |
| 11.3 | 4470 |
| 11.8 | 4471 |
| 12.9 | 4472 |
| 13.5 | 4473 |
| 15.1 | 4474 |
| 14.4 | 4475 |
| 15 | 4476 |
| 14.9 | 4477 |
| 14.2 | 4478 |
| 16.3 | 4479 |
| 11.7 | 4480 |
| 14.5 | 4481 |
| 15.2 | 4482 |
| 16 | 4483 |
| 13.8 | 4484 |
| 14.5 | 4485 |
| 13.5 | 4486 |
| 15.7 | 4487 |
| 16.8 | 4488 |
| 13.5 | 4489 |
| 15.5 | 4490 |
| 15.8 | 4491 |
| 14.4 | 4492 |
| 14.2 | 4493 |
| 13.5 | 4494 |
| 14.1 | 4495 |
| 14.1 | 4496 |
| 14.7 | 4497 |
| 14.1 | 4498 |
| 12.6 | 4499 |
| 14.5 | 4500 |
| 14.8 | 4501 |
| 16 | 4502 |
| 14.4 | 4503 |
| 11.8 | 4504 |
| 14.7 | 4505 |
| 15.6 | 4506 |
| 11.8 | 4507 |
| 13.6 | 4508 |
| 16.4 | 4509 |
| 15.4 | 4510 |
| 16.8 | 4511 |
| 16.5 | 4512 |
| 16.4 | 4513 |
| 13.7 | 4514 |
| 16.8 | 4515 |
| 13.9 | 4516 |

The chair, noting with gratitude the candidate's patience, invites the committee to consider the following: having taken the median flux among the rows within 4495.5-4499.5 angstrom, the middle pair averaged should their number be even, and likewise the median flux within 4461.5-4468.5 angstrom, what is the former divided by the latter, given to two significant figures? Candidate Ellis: 0.89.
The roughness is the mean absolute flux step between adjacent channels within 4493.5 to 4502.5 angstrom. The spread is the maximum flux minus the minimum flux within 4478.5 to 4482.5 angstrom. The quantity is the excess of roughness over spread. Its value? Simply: -3.8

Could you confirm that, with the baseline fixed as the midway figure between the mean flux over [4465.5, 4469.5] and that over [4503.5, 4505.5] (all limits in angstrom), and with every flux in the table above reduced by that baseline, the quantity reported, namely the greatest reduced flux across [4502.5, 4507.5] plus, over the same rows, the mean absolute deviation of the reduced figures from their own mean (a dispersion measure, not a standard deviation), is 4.3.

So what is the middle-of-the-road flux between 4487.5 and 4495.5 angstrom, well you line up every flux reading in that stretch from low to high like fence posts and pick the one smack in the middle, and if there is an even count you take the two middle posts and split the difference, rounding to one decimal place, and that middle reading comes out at 14.3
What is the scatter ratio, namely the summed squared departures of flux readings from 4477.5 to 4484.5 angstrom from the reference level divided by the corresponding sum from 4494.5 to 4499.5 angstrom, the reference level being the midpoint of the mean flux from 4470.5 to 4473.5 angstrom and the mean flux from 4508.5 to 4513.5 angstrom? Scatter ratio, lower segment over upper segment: 3.4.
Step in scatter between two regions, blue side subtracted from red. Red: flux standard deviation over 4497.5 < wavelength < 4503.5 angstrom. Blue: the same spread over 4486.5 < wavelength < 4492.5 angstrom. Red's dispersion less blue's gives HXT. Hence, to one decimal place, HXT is -0.1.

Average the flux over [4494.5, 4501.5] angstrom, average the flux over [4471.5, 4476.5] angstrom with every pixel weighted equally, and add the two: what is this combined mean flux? 28.3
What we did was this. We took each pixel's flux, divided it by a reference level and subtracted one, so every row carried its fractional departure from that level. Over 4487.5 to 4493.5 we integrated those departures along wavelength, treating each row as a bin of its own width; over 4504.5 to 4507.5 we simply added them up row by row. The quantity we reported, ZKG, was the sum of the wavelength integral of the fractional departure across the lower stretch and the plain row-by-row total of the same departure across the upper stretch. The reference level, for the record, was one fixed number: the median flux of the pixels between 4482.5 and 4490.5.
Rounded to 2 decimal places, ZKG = -0.18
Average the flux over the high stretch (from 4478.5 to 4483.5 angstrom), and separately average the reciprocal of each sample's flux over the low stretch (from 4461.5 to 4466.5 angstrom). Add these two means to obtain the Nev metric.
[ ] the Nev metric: 14.8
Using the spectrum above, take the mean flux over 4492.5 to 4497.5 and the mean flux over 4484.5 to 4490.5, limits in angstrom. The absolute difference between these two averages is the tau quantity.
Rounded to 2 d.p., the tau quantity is 0.80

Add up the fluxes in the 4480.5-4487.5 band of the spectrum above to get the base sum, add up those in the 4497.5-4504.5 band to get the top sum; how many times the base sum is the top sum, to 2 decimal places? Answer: 0.95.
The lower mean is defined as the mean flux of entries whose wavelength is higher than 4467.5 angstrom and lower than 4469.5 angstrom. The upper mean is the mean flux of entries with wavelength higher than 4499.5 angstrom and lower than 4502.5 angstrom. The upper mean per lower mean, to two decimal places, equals 1.31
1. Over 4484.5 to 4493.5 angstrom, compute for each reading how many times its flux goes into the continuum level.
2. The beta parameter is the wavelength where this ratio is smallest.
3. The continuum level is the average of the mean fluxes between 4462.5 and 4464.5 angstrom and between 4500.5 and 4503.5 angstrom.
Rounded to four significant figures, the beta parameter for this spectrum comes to 4488 angstrom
